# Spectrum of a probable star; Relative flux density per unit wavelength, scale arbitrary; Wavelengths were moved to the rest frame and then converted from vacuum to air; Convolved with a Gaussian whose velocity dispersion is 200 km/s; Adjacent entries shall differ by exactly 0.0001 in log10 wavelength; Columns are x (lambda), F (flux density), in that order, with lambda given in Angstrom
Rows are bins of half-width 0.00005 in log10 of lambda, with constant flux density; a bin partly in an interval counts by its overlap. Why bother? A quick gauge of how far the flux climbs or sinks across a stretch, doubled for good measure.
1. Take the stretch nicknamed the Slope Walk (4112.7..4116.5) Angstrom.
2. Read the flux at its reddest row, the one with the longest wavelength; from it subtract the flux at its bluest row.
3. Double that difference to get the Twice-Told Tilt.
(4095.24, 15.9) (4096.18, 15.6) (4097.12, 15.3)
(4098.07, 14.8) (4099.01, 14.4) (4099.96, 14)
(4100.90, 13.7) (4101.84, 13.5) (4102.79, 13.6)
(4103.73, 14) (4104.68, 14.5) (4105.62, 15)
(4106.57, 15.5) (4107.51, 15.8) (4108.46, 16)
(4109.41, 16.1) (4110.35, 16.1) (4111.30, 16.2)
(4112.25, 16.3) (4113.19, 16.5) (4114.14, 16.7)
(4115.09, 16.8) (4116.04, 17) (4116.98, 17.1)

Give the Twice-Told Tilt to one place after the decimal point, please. 1.0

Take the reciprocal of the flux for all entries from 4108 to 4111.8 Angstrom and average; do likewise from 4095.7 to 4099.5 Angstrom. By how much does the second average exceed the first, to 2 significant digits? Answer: 0.0045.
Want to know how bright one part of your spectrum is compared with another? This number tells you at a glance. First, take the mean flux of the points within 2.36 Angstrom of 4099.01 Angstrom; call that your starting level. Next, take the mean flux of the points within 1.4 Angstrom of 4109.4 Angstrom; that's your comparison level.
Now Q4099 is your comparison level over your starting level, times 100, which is 111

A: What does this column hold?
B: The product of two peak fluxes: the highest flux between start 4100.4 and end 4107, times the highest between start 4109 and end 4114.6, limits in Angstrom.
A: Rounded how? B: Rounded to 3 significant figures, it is 259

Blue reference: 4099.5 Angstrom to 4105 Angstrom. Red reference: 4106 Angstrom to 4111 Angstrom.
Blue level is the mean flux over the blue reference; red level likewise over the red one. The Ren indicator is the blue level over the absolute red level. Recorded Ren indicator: 0.87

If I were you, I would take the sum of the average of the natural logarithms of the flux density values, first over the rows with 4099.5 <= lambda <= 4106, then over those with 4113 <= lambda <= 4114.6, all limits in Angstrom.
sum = 5.45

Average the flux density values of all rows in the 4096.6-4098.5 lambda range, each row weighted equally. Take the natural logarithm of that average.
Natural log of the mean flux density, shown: 2.711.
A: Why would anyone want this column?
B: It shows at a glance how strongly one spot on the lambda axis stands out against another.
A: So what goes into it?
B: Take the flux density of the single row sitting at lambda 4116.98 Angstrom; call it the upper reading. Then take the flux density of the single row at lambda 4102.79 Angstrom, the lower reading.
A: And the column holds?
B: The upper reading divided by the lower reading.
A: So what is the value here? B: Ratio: 1.26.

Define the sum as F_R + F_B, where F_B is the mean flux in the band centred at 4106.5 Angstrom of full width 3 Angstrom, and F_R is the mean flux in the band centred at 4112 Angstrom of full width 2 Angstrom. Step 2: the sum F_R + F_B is 31.7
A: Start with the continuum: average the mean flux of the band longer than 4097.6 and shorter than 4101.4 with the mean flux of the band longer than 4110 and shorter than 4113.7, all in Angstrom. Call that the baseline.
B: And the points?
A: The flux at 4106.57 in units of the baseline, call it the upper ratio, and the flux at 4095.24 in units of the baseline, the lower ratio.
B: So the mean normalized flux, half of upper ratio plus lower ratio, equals 1.03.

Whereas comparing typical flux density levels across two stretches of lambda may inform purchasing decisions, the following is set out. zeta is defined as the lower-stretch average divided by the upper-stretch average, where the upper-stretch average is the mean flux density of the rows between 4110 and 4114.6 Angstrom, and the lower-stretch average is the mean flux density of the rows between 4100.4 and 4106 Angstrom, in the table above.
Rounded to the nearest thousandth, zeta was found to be 0.859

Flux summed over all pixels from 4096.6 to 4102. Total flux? 85.7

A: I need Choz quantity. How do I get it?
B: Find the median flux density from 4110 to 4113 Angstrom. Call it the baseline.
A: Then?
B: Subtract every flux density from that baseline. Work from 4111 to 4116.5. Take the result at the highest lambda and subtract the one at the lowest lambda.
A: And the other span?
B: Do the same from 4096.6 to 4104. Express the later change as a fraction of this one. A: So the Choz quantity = -0.62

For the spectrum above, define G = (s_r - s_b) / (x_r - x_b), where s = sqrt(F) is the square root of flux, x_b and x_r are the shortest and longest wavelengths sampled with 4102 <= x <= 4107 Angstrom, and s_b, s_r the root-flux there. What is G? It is 0.07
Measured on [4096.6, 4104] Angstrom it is -0.03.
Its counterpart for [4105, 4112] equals 0.03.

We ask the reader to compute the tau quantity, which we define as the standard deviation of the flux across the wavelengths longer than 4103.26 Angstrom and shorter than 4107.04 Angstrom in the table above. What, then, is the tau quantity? 0.6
